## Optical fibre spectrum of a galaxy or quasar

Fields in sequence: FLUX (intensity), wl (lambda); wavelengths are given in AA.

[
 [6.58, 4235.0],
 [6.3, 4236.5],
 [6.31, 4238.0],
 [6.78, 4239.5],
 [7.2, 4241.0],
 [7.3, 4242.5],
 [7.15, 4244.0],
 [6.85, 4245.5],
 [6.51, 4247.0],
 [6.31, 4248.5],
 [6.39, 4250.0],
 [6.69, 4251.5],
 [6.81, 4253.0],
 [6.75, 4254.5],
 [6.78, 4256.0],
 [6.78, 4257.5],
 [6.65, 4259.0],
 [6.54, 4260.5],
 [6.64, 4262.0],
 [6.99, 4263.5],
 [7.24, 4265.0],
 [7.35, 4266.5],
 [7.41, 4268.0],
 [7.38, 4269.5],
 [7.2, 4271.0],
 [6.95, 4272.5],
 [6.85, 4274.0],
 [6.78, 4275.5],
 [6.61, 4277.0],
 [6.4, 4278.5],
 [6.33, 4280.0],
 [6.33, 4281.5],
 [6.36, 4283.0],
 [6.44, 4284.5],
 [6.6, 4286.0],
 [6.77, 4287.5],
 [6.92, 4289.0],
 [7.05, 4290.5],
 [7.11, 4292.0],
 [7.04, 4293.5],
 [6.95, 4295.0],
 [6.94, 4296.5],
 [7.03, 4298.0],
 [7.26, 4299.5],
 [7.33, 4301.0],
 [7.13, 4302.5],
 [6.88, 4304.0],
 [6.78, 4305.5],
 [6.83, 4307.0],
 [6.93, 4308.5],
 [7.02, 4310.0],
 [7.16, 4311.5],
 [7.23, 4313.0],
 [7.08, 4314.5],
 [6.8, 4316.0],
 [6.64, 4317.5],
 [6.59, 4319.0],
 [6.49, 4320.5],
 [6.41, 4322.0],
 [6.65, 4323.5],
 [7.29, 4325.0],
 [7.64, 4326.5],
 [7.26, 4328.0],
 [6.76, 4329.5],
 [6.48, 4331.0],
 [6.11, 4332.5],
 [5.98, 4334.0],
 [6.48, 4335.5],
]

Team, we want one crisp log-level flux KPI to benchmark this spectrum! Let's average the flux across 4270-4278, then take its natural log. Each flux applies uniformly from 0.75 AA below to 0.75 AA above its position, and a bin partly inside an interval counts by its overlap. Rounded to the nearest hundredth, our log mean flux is 1.93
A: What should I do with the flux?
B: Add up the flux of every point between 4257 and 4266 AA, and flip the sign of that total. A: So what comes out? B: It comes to -40.8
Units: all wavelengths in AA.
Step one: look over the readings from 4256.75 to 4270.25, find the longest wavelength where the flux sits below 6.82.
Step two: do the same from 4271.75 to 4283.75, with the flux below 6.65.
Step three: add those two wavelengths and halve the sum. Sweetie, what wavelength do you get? 4272.5 AA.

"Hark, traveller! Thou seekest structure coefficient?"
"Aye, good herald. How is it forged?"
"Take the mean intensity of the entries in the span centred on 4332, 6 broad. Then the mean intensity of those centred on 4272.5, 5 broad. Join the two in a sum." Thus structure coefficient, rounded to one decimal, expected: 13.3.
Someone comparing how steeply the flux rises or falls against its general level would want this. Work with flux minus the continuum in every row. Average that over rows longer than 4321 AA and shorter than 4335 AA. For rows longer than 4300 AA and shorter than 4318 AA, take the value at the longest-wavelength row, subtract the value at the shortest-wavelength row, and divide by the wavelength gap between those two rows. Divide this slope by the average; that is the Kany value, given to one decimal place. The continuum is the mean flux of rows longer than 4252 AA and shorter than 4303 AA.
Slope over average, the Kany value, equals 0.3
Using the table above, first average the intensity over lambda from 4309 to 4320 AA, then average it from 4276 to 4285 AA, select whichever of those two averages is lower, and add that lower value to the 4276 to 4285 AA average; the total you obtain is 12.8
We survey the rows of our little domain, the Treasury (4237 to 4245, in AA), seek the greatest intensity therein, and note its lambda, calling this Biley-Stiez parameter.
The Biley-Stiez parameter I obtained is 4242.5 AA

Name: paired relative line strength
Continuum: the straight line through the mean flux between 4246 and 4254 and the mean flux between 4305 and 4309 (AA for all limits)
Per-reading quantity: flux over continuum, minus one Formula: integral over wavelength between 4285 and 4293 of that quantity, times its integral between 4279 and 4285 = -0.05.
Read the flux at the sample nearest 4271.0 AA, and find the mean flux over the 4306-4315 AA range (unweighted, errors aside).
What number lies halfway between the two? 7.12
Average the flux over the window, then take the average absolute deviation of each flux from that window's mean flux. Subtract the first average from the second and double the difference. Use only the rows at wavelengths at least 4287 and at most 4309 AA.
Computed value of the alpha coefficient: -13.7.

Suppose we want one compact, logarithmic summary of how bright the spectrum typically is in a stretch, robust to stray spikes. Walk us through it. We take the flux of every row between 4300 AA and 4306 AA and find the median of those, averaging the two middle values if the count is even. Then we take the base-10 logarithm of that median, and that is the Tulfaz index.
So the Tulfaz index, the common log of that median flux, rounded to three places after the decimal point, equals 0.845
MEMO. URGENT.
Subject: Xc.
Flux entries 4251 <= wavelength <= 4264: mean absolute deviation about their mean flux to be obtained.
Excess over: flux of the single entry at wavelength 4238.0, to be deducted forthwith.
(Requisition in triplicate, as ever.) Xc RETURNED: -6.2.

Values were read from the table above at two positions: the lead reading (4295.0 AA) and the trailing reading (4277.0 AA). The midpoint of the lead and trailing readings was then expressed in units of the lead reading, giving 0.98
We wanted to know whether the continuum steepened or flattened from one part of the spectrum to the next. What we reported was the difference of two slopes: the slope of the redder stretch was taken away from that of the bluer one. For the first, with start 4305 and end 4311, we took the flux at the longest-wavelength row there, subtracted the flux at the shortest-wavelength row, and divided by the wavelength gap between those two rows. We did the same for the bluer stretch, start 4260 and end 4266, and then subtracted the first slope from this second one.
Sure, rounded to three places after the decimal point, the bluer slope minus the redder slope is 0.102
